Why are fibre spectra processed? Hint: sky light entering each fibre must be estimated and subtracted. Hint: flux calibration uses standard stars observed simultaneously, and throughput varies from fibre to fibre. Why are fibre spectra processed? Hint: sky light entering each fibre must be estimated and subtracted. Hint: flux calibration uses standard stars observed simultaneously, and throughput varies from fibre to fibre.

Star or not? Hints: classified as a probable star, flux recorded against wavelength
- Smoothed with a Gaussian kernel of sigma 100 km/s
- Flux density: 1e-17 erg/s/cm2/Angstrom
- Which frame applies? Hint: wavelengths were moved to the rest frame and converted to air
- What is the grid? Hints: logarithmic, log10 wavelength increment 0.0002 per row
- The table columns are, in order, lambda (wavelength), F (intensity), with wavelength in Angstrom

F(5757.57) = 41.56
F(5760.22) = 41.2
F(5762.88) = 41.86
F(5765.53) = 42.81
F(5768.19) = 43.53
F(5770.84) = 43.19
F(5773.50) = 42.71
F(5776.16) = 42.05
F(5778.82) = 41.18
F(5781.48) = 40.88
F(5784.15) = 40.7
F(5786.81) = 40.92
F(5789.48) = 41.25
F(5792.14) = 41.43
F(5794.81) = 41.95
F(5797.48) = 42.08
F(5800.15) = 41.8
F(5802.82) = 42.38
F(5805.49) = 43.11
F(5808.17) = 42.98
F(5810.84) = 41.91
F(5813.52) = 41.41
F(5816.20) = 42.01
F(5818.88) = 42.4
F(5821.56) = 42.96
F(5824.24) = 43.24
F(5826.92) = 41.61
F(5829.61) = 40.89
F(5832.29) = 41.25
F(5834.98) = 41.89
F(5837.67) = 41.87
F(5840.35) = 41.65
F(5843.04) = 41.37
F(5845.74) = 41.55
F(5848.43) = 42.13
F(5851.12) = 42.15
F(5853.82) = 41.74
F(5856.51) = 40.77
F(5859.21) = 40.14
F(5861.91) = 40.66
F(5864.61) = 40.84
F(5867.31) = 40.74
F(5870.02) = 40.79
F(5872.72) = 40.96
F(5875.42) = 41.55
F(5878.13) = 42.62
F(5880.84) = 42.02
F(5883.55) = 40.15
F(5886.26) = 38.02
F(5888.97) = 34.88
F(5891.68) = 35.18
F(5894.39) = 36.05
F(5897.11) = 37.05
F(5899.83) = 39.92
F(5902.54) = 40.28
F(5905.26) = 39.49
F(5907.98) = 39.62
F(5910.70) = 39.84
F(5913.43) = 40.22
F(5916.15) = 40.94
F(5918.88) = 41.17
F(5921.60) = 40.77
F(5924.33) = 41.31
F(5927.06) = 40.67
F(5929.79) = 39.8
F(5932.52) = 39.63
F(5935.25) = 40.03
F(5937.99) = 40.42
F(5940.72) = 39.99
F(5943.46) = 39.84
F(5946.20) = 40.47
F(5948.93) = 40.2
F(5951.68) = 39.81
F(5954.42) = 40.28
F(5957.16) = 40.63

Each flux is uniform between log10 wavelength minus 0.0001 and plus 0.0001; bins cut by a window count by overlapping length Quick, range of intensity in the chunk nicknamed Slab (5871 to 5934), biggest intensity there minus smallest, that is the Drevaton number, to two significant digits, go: 7.7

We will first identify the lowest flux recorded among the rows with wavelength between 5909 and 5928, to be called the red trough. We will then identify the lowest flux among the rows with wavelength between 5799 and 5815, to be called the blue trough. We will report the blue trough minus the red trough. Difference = 1.57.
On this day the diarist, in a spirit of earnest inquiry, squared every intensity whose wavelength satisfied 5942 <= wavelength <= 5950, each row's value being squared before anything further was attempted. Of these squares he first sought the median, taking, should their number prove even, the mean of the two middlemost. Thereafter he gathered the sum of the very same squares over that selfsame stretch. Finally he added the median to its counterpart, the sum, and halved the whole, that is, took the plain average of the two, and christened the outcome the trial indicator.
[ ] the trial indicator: 3229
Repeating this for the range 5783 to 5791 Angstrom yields 3353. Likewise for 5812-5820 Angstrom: 3521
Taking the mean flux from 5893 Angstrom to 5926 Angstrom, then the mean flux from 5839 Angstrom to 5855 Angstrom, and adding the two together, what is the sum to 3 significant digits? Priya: 81.5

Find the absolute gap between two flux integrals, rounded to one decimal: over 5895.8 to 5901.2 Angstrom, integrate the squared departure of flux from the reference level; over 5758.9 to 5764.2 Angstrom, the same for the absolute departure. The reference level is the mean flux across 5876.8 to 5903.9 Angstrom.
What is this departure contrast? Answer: 4.2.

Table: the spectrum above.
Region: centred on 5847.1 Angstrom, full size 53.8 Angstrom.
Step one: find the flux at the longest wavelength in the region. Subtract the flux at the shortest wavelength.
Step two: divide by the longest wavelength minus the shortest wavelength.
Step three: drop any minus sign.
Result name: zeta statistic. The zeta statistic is 0.039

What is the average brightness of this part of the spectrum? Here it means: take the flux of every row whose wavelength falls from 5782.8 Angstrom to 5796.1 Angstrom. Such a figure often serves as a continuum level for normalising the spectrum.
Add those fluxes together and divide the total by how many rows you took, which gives 41.2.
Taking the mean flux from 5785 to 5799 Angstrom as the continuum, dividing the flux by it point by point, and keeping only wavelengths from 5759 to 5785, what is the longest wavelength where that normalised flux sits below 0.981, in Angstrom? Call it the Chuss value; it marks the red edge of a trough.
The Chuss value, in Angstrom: 5784.15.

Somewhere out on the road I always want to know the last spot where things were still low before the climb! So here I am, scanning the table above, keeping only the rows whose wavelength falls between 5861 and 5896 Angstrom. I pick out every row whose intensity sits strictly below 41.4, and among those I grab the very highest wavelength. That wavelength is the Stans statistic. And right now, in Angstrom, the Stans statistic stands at 5894.39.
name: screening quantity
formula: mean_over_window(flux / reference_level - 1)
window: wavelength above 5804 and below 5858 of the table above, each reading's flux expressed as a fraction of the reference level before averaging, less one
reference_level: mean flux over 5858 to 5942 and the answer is 0.052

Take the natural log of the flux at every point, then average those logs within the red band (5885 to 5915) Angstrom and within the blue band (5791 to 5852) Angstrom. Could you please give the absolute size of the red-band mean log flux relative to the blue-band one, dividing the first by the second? 0.97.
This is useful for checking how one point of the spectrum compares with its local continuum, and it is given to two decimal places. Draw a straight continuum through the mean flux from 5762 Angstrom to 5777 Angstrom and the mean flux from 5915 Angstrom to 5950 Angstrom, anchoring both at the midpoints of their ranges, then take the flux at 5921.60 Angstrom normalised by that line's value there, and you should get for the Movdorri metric 1.01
